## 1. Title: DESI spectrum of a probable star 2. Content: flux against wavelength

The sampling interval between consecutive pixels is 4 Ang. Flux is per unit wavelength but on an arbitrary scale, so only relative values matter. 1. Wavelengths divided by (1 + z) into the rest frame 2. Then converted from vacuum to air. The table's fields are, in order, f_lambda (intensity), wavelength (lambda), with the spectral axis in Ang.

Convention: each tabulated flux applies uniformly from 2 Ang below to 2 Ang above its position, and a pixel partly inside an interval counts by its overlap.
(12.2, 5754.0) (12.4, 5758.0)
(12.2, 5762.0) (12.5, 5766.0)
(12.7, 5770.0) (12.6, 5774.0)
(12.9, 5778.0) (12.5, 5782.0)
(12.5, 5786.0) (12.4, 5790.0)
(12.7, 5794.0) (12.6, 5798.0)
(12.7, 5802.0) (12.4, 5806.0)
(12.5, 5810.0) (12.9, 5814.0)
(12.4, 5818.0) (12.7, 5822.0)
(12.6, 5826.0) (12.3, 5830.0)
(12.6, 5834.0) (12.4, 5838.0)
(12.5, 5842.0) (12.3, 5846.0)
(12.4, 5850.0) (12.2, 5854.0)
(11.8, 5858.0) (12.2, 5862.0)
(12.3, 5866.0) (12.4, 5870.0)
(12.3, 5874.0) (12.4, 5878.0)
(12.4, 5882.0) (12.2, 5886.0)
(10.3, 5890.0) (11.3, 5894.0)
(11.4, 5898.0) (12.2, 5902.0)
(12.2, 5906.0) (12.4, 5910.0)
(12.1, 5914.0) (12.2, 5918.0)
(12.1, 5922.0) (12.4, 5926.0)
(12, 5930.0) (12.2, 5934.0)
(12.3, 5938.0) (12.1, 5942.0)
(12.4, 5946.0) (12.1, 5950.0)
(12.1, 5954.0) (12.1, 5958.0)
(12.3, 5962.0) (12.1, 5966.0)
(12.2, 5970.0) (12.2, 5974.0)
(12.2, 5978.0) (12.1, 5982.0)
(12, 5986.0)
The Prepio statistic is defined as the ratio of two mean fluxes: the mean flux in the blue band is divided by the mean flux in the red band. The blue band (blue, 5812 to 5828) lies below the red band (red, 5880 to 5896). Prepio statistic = 1.10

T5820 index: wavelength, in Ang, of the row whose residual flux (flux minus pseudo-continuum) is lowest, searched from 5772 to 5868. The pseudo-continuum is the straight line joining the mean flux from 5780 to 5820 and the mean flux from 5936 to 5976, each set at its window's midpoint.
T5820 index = 5858.0 Ang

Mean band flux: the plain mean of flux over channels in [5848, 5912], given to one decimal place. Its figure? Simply 12.0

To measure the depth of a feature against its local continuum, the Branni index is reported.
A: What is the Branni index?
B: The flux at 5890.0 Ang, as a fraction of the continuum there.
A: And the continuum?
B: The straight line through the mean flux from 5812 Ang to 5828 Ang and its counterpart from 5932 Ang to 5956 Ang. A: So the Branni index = 0.831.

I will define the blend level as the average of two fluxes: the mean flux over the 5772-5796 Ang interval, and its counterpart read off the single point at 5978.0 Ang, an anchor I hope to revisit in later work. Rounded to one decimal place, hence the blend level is 12.4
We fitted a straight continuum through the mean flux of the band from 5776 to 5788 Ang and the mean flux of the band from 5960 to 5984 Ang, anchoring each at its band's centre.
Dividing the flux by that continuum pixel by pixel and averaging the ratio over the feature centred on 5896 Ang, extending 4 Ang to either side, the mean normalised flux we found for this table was 0.92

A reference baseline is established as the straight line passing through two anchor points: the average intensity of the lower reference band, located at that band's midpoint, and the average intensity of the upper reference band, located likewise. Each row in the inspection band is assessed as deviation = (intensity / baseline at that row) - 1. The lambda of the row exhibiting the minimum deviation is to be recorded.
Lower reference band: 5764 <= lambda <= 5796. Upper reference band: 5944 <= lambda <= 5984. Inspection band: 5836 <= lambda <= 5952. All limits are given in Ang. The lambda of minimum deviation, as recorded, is 5890.0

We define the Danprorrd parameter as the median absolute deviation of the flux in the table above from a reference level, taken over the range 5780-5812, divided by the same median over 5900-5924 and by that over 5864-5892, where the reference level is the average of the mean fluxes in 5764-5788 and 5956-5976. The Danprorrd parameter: 5.2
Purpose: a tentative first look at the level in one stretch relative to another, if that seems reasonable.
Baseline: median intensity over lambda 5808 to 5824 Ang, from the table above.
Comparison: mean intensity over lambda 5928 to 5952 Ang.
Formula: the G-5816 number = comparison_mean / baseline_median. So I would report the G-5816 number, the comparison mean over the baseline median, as 0.967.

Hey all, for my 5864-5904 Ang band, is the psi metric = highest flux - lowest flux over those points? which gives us 2.1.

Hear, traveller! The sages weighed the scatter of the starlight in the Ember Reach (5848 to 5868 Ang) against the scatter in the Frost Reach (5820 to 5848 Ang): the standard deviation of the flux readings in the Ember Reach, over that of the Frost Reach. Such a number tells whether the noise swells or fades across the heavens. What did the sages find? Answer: 1.4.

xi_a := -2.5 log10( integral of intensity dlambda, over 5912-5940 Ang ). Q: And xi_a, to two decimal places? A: -6.33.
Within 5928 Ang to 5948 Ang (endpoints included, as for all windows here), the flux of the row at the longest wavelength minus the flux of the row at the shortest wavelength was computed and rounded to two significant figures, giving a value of 0.40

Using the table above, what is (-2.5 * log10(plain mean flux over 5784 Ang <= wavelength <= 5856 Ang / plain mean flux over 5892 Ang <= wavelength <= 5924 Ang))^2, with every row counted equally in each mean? 0.0021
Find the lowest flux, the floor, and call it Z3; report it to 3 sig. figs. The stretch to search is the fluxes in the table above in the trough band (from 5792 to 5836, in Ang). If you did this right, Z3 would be 12.3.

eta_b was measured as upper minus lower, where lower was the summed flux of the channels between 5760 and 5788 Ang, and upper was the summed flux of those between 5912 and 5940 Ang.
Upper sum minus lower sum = -2.60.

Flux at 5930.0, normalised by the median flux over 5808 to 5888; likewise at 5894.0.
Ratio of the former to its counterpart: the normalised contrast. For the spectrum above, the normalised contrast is 1.06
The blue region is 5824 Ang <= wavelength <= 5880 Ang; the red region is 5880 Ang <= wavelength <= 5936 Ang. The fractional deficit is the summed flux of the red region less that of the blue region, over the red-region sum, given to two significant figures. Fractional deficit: -0.032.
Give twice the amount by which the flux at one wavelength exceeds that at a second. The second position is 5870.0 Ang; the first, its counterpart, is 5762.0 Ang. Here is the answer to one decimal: -0.4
